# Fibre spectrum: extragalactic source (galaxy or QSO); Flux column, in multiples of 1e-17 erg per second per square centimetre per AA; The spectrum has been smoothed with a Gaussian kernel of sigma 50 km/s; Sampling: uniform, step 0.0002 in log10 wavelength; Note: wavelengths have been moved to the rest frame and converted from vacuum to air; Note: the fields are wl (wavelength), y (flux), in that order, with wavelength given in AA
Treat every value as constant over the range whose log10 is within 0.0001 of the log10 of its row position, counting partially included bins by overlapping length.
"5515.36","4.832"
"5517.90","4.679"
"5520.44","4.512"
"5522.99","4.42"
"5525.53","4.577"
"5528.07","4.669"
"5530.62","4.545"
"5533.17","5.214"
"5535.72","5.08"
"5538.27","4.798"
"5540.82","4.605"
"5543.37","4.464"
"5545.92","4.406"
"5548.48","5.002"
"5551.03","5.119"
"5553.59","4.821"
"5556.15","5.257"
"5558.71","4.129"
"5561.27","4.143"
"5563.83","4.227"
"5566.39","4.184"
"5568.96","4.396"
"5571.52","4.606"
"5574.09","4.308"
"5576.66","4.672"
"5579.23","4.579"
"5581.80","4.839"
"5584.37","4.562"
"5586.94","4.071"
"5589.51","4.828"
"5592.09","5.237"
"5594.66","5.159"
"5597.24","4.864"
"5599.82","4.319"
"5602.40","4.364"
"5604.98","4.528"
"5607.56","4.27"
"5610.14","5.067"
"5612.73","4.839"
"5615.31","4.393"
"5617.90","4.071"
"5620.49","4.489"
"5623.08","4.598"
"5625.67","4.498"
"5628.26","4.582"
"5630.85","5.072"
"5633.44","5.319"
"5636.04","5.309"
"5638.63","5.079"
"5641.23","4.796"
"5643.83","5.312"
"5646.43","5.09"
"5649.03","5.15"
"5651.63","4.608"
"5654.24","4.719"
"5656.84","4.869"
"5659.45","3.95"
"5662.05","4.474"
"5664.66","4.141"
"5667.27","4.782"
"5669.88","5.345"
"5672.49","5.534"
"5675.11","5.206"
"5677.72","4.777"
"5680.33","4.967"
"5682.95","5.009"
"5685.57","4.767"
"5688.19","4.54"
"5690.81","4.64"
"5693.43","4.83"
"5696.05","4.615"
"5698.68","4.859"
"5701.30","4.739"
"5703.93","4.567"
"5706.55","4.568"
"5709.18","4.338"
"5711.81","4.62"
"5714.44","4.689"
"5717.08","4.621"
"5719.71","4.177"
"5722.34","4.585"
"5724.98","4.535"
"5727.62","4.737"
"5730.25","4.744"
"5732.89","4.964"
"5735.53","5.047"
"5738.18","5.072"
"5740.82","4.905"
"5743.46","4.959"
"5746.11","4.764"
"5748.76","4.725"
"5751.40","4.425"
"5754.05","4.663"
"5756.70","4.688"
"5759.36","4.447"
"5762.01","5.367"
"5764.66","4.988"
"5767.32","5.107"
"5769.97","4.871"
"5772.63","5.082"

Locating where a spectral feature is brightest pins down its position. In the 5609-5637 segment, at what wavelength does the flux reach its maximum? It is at 5633.44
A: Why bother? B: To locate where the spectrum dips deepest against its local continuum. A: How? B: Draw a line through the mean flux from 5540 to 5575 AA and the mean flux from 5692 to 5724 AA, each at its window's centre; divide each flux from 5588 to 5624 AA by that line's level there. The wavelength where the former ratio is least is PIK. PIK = 5617.90 AA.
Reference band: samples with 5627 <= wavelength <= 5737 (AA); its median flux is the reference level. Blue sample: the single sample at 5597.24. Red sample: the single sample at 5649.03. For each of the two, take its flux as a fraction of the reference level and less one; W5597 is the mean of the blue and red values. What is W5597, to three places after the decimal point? 0.053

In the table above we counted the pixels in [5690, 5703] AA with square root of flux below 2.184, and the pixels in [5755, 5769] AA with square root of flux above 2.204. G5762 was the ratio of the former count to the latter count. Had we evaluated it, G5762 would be 1.0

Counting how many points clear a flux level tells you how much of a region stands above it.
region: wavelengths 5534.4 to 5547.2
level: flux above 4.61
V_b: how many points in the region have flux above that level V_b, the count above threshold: 2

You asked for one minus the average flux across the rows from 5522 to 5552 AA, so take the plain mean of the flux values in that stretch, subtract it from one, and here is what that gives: -3.74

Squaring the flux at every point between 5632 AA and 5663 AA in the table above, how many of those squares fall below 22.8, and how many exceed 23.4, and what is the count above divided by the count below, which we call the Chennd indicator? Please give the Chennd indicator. 1.75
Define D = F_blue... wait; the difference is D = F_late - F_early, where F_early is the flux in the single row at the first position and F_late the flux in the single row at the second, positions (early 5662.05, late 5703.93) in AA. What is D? 0.1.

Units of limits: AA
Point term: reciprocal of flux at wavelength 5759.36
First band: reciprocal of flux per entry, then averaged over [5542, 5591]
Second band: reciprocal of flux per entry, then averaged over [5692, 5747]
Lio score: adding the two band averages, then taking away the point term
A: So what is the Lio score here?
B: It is 0.208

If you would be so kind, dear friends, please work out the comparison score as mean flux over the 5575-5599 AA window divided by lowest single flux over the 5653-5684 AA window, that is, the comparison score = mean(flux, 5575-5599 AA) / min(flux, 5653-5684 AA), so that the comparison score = 1.20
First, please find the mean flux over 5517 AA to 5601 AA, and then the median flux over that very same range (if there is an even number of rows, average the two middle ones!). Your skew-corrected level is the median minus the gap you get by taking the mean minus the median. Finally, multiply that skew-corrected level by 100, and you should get 456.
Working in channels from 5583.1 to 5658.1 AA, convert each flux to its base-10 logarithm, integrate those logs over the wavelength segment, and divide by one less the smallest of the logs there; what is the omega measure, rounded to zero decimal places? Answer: 130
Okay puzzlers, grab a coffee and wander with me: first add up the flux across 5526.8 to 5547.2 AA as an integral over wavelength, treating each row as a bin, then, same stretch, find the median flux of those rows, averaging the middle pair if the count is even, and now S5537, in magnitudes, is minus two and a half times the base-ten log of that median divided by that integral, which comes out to 3.294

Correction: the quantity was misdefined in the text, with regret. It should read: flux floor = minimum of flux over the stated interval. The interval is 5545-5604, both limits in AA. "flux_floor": 4.071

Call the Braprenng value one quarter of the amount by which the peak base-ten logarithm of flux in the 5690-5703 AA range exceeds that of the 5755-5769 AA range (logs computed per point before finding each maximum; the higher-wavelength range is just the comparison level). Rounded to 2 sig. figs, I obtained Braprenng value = -0.011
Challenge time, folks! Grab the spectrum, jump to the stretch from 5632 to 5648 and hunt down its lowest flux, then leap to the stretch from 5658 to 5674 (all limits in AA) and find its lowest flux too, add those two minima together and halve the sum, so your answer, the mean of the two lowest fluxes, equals 4.37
